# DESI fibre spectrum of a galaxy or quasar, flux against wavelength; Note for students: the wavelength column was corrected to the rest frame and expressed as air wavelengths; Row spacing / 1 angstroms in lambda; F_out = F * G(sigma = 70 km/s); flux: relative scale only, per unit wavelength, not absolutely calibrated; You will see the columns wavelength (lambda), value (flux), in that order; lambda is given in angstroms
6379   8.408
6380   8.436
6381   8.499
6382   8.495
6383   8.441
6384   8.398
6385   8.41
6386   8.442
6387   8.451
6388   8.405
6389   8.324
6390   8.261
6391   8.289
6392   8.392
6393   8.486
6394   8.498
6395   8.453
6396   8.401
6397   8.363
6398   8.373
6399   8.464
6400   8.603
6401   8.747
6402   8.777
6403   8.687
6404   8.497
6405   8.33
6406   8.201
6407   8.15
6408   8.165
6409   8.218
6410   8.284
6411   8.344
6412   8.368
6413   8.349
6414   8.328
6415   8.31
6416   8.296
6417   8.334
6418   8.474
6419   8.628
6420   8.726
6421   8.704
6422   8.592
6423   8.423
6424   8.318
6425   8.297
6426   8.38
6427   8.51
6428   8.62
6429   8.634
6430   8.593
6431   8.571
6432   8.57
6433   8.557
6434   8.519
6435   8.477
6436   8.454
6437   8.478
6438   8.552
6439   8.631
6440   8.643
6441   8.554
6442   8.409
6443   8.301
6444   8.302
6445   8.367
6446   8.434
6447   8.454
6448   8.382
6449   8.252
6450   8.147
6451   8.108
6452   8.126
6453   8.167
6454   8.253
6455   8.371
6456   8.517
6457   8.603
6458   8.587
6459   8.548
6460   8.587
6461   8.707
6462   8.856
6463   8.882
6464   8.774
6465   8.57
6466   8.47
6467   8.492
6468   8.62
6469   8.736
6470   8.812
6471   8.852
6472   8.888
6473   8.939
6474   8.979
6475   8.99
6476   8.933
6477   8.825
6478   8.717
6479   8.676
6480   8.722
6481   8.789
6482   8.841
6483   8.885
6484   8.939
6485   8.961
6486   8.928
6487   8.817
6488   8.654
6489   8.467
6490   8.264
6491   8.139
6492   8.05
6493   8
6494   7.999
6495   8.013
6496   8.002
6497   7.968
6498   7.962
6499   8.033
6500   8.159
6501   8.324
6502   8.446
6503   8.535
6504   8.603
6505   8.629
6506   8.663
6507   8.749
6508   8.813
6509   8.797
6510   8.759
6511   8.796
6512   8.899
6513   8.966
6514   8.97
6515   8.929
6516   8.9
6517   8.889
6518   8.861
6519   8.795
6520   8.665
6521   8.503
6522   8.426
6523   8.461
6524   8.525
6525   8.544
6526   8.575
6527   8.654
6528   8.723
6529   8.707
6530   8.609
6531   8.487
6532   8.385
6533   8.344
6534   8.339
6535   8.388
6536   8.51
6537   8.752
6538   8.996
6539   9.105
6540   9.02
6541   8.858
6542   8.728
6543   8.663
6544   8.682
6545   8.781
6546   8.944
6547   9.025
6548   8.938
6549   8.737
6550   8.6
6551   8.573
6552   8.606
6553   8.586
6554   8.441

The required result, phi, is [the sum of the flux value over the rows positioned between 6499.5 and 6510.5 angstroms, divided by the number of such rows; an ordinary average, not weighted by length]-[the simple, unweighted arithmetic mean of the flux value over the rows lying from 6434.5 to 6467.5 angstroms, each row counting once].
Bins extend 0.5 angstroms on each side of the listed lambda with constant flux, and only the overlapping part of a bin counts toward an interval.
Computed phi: 0.12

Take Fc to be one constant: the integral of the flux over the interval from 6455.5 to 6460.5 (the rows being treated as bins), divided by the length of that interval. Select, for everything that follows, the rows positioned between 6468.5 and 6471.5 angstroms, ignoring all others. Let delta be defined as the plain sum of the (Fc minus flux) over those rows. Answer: -0.7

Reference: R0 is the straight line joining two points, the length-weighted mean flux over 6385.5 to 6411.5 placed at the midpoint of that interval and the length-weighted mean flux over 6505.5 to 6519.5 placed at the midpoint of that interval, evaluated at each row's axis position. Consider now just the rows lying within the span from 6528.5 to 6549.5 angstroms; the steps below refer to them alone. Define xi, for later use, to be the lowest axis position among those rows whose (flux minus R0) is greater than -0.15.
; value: 6538 angstroms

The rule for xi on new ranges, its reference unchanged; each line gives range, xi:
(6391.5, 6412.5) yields 6392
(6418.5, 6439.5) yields 6419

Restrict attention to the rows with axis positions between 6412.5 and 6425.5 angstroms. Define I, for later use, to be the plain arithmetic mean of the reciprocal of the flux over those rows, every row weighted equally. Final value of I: 0.118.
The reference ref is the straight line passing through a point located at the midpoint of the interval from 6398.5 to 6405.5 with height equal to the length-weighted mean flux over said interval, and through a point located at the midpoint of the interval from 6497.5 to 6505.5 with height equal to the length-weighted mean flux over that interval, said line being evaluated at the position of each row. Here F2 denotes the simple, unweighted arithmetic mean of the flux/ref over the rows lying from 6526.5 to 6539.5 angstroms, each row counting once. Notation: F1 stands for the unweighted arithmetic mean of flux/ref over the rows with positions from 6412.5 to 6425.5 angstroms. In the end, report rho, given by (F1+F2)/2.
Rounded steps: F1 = 0.99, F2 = 1.043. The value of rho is 1.02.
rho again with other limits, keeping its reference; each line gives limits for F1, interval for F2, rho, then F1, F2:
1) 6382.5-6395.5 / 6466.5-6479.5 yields 1.01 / 0.98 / 1.047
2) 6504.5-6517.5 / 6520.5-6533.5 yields 1.05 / 1.06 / 1.032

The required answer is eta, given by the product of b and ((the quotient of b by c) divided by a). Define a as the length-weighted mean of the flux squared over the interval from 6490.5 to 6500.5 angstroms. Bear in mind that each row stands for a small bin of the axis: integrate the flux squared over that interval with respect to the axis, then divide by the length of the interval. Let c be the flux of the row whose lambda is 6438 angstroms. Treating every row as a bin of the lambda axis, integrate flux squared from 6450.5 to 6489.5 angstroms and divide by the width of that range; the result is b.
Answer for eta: 10.3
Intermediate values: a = 65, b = 75.4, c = 8.552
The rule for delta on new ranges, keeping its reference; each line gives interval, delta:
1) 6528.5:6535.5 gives 0.7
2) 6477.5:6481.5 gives -0.6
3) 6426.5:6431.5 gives -0.1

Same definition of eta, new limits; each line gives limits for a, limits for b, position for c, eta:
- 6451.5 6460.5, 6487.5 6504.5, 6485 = 7.2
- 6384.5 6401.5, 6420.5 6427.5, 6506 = 8.3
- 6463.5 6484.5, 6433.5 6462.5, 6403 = 7.6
